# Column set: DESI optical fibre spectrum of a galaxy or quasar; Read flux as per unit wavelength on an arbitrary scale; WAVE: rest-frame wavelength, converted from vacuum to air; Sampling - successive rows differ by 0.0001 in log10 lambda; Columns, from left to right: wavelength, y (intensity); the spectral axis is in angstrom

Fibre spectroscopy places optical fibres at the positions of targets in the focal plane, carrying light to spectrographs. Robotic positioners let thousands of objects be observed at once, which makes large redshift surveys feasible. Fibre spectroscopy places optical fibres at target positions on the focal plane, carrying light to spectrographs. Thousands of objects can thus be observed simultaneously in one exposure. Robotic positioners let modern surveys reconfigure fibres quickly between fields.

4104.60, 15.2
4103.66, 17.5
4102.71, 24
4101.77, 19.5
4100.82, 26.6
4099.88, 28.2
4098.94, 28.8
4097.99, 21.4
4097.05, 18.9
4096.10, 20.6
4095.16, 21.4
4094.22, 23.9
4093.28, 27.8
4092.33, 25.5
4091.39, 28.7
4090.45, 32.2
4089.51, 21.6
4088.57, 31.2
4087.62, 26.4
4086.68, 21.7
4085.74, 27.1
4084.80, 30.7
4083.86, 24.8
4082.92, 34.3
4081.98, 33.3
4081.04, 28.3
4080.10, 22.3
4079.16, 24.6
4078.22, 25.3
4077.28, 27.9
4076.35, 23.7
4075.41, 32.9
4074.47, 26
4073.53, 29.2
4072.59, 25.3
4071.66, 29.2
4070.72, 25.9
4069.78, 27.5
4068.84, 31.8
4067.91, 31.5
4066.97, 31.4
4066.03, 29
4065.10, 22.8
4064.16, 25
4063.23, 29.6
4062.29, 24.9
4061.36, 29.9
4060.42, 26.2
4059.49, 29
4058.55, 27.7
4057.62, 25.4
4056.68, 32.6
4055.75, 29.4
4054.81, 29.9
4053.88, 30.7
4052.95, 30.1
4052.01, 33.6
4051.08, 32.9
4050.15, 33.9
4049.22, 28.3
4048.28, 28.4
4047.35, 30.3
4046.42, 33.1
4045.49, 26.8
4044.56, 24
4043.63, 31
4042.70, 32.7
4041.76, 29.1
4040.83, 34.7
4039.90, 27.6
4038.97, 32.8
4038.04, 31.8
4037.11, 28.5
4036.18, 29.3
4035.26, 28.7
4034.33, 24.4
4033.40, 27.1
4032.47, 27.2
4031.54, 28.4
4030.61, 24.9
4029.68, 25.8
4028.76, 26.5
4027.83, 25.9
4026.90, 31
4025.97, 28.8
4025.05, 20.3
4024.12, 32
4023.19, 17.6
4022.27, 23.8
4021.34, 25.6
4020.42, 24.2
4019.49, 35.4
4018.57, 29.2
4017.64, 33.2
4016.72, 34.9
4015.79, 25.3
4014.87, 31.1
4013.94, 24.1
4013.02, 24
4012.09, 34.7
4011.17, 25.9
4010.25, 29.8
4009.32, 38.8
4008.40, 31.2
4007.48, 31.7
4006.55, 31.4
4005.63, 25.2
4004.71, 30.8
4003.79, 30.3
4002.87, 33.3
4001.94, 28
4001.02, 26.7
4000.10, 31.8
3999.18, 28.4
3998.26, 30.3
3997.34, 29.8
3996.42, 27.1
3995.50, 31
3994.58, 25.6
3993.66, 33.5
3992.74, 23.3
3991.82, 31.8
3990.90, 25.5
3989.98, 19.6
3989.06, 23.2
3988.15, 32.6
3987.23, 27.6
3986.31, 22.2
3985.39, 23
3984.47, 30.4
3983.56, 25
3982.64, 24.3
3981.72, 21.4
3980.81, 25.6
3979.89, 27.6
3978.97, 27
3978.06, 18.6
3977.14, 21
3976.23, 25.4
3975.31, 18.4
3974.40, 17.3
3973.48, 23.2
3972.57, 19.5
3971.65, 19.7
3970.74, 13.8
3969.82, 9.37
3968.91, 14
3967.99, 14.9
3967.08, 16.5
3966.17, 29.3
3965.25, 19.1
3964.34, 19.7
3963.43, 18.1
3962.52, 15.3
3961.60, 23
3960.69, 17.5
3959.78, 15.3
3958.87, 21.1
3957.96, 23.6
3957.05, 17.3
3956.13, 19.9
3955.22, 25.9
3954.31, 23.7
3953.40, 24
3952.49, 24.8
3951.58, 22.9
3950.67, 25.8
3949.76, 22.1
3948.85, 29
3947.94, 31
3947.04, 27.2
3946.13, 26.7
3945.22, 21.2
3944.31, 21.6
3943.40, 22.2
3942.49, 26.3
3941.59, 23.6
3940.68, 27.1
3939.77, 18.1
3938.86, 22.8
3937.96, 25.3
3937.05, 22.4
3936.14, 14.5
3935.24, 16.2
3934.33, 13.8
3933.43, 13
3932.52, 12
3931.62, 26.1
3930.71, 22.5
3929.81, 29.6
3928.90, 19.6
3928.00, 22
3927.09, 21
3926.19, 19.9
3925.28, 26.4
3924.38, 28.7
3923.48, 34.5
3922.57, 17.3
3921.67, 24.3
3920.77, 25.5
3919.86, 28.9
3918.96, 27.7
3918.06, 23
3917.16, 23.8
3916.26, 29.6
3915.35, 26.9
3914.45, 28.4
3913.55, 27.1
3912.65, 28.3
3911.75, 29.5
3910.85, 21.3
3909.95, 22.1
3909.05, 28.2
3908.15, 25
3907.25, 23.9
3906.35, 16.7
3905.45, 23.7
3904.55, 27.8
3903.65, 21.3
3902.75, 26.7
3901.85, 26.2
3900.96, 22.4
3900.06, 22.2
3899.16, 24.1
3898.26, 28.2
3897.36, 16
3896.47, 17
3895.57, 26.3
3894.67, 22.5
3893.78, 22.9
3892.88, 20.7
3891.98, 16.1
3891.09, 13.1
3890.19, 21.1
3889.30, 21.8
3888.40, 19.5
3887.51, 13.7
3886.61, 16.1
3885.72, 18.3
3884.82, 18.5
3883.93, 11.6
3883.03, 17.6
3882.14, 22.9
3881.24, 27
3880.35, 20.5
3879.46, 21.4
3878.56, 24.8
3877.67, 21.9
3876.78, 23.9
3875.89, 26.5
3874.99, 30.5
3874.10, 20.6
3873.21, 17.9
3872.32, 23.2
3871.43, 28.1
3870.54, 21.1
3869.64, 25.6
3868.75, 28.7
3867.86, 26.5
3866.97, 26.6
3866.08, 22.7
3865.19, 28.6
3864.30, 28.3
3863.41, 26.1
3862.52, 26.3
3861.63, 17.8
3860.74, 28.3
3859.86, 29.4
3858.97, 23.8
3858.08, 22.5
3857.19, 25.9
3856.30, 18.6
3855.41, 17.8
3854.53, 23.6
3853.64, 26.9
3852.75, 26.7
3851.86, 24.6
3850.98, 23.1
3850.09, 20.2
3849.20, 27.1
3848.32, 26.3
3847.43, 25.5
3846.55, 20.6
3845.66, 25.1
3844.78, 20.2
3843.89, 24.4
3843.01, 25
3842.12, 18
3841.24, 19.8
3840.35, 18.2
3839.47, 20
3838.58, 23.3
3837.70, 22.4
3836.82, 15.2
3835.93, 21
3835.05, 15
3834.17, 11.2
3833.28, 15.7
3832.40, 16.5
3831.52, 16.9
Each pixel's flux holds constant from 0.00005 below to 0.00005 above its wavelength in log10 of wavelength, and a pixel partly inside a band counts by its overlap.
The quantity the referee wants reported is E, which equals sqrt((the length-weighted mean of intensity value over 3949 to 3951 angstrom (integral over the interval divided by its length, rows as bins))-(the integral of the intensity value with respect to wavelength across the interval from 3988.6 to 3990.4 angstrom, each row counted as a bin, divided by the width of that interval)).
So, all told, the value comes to 1.74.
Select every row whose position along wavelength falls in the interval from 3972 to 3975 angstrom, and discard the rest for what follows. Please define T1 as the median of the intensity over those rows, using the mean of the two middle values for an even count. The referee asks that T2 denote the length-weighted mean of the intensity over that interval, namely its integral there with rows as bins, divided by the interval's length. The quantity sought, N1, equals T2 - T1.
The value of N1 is 0.41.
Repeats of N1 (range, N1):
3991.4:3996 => -2.01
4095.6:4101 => -0.06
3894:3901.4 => -0.10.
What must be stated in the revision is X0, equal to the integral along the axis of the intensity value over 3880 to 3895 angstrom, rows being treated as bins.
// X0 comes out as 285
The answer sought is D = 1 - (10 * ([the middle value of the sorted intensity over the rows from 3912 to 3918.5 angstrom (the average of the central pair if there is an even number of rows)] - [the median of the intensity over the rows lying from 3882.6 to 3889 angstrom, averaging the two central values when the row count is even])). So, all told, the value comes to -94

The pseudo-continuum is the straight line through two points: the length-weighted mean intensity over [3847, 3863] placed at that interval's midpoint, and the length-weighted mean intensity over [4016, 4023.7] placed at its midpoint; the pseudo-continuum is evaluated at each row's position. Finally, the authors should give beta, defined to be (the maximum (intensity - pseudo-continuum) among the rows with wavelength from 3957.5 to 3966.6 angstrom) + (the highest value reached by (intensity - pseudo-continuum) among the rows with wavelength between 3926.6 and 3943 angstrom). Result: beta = 6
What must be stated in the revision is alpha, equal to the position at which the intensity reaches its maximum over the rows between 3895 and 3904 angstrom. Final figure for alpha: 3898.26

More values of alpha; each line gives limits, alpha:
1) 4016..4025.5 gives 4019.49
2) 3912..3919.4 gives 3916.26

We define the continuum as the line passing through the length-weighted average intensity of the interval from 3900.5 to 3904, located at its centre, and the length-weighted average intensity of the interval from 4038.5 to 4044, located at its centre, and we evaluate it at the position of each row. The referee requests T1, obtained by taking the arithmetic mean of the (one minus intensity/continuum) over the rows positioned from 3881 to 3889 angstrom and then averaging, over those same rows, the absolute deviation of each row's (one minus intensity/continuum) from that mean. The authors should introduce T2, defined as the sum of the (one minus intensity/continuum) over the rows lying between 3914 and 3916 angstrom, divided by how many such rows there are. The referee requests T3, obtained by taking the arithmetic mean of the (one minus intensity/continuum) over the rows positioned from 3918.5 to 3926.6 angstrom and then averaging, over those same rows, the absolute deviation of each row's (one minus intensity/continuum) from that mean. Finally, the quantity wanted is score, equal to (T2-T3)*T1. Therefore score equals -0.036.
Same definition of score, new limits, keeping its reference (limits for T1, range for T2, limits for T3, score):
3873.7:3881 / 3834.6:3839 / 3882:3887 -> -0.004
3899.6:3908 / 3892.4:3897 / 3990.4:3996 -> -0.004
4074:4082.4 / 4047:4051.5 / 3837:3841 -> -0.006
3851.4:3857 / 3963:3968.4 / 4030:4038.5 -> 0.035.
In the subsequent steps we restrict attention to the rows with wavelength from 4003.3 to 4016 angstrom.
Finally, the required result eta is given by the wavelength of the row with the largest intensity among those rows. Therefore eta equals 4009.32 angstrom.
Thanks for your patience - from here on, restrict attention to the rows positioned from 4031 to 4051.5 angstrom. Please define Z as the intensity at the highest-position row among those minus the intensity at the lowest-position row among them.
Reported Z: 4.5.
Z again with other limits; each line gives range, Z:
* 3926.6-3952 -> 1.9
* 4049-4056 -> 1.1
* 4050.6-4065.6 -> -10.1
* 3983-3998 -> 4.8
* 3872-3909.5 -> 5.0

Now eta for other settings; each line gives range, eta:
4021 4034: 4024.12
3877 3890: 3881.24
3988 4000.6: 3993.66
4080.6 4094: 4082.92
